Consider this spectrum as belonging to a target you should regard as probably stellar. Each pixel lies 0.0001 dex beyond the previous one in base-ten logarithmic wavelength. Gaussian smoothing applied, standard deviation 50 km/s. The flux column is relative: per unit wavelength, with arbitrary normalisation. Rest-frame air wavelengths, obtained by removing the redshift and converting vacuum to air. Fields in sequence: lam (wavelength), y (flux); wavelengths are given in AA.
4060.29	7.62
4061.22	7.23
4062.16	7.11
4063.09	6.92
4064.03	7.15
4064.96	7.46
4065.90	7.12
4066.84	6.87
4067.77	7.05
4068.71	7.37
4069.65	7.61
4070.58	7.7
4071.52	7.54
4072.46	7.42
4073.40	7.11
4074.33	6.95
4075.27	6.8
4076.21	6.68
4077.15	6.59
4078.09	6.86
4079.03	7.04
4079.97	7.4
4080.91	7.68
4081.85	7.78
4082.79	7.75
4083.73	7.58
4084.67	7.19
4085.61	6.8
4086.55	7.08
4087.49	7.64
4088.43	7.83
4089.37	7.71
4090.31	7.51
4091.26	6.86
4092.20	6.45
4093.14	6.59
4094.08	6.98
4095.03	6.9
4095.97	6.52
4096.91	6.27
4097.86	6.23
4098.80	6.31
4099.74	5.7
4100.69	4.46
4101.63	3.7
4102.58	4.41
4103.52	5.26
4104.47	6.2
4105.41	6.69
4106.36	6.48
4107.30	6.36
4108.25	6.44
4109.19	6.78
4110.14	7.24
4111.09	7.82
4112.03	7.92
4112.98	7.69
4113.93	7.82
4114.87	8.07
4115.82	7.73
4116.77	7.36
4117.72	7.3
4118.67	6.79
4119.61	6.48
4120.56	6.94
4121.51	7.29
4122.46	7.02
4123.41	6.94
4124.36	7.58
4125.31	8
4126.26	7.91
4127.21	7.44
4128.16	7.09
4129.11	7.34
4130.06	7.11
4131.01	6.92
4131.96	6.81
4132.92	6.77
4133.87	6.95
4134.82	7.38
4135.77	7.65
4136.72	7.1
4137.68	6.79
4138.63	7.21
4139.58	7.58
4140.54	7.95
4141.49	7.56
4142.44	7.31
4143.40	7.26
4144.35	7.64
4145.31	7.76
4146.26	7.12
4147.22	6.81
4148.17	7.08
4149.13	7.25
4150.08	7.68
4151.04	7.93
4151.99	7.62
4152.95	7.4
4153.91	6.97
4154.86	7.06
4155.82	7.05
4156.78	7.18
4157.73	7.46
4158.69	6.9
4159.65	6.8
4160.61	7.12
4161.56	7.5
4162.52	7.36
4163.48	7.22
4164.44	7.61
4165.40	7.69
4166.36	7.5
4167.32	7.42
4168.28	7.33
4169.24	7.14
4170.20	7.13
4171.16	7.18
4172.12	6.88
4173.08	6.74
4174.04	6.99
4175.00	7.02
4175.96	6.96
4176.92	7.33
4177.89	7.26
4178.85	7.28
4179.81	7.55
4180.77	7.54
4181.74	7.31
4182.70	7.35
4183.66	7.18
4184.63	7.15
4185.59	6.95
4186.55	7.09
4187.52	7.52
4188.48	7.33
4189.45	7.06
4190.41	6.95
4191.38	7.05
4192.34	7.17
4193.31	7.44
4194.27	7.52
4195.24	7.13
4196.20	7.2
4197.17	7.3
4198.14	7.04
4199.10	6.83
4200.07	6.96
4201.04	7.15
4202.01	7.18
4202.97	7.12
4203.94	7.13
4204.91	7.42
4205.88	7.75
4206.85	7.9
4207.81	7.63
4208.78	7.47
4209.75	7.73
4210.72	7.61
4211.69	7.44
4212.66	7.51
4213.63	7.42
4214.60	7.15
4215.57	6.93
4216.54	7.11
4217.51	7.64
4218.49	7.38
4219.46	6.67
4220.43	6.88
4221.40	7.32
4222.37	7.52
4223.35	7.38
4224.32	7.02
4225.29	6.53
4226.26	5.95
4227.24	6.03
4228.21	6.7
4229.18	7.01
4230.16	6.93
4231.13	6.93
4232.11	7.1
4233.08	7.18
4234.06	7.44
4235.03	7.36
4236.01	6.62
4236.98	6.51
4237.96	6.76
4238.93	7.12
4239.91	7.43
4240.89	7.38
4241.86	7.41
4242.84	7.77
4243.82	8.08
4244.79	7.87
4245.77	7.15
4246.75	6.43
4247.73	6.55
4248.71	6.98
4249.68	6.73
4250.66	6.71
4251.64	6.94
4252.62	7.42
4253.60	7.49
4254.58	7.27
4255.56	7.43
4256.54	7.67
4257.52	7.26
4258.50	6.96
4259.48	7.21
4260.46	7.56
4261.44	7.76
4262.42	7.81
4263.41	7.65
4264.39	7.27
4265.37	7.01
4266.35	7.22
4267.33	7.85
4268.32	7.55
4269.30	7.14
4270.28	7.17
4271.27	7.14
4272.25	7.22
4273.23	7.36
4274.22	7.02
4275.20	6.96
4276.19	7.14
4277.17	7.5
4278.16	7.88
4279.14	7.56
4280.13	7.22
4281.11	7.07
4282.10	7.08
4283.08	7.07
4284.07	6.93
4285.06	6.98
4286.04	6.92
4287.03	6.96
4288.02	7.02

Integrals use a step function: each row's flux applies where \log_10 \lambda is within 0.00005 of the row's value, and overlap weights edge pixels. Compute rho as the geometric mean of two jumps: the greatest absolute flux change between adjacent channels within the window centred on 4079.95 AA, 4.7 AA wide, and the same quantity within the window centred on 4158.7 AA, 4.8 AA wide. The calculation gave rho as 0.45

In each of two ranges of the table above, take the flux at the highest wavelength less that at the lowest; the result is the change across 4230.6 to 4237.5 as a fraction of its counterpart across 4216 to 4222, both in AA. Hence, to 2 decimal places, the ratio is -2.00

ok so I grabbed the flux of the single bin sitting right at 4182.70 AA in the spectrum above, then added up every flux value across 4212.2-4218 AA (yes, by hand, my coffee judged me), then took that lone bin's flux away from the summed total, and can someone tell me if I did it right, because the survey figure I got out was 36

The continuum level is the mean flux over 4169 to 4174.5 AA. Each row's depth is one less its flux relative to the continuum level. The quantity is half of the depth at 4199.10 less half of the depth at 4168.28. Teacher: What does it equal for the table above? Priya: 0.036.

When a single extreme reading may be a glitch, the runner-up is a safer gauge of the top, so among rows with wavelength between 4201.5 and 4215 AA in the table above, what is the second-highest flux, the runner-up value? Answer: 7.75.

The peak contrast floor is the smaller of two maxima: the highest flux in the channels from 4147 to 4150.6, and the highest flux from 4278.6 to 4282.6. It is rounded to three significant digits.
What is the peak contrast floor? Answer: 7.56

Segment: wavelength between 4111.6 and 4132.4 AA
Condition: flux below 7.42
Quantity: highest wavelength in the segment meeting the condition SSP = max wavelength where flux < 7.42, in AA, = 4131.96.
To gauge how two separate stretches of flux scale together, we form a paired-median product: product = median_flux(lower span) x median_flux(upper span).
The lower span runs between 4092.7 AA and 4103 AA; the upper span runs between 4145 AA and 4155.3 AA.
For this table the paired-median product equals 45.5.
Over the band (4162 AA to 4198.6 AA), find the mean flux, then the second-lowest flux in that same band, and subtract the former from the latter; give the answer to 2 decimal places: -0.35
